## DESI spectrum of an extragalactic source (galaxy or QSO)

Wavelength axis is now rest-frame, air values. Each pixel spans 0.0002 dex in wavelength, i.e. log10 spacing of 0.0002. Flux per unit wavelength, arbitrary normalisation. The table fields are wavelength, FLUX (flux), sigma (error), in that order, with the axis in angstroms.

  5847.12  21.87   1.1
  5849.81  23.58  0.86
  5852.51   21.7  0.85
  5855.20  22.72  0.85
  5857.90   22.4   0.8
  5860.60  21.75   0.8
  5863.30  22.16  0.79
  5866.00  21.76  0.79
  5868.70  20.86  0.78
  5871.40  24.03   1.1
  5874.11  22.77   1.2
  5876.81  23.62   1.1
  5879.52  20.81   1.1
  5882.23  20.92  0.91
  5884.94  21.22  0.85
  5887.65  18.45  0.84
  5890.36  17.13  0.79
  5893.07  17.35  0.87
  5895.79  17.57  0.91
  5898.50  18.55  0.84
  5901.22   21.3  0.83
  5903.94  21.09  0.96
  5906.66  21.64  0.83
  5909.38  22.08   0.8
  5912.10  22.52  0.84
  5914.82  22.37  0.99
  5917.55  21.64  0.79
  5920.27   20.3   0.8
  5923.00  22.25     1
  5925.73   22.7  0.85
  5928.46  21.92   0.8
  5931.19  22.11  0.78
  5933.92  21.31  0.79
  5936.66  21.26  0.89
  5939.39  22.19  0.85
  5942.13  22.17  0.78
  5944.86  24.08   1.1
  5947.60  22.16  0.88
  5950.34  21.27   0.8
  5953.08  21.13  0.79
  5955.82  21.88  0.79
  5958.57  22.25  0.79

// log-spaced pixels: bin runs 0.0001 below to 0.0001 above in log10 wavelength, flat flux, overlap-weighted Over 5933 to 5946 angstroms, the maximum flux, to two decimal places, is 24.08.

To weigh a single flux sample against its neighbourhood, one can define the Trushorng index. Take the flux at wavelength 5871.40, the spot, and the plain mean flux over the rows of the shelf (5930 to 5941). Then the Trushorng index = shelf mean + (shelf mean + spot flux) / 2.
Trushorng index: 44.6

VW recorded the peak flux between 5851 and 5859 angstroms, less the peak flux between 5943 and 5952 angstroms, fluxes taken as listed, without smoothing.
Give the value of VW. -1.4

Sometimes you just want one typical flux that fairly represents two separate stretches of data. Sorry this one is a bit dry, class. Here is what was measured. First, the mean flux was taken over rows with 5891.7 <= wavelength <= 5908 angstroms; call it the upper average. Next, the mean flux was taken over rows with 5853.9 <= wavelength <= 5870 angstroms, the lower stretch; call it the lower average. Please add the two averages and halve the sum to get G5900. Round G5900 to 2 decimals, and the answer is 20.76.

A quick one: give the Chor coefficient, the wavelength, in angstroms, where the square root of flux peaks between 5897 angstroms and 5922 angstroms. 5912.10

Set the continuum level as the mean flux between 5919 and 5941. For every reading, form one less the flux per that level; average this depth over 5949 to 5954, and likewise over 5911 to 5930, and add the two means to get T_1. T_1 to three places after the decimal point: 0.016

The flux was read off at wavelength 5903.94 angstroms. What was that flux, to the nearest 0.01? 21.09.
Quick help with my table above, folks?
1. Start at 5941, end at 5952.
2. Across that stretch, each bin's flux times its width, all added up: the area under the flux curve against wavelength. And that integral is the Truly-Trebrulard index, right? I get 246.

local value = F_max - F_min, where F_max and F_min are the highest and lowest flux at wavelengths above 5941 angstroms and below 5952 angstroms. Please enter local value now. 2.8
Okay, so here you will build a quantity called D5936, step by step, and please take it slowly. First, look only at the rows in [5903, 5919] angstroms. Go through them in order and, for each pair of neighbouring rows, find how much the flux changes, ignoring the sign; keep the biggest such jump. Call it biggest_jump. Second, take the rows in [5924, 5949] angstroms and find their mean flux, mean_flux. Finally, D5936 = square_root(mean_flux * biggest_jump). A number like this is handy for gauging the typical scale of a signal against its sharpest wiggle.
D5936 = 4.03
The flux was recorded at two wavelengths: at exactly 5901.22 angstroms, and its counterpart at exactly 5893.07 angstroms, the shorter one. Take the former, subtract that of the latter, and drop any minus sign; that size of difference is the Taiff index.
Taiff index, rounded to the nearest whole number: 4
